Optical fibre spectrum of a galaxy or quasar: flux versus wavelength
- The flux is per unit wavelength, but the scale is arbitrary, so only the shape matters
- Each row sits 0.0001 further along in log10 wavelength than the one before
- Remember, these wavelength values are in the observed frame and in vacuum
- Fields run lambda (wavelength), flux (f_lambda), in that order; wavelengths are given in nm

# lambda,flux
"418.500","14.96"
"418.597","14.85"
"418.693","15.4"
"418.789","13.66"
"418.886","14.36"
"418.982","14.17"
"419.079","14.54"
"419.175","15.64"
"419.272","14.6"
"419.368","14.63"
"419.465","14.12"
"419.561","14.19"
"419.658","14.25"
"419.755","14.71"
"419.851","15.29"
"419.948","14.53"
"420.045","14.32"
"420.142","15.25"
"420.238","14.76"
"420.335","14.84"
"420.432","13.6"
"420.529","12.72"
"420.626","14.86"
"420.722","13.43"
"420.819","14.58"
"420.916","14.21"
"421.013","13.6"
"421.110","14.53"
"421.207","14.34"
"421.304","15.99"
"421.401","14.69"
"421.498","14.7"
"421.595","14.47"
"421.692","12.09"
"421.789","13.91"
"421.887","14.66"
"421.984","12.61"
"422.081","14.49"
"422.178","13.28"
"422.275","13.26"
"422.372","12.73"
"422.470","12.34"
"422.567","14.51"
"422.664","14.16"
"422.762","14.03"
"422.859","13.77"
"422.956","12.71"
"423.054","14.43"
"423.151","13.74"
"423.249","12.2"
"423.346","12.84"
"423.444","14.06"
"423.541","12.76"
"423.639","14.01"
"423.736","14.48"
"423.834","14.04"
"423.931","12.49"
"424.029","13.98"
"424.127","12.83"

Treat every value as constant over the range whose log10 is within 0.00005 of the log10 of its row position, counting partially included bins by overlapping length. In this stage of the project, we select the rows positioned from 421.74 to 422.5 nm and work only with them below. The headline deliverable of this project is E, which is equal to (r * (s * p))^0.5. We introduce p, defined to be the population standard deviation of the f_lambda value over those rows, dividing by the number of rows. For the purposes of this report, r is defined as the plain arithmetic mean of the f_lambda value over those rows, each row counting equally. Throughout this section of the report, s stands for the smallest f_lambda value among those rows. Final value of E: 11.59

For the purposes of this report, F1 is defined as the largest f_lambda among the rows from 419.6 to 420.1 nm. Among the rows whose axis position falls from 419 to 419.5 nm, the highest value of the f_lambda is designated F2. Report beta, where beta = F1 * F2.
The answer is 239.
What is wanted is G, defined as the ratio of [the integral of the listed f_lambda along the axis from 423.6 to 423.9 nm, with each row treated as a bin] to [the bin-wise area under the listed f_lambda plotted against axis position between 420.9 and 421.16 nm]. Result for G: 1.16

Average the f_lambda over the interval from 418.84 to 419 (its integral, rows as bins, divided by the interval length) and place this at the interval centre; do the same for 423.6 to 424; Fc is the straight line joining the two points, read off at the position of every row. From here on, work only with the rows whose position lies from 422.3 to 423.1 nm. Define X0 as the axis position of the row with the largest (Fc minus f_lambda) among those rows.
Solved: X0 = 422.470 nm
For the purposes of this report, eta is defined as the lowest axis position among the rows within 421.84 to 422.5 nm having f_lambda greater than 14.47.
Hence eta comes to 421.887 nm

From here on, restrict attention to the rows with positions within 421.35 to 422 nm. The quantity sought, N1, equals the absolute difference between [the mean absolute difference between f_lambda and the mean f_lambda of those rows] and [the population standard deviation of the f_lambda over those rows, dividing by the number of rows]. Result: 0.135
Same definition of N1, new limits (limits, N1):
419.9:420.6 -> 0.152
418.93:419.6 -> 0.143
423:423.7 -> 0.054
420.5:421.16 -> 0.075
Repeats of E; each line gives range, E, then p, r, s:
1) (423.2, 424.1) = 11.42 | 0.8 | 13.4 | 12.2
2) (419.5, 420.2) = 9.41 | 0.4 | 14.6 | 14.19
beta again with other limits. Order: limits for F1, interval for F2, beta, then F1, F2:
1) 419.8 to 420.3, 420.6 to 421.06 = 227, 15.29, 14.86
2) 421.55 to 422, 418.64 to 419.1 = 226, 14.66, 15.4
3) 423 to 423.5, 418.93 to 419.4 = 226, 14.43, 15.64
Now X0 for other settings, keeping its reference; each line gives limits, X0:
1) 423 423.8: 423.249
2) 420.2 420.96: 420.529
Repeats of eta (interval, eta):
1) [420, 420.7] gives 420.142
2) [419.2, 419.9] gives 419.272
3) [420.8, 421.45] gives 420.819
